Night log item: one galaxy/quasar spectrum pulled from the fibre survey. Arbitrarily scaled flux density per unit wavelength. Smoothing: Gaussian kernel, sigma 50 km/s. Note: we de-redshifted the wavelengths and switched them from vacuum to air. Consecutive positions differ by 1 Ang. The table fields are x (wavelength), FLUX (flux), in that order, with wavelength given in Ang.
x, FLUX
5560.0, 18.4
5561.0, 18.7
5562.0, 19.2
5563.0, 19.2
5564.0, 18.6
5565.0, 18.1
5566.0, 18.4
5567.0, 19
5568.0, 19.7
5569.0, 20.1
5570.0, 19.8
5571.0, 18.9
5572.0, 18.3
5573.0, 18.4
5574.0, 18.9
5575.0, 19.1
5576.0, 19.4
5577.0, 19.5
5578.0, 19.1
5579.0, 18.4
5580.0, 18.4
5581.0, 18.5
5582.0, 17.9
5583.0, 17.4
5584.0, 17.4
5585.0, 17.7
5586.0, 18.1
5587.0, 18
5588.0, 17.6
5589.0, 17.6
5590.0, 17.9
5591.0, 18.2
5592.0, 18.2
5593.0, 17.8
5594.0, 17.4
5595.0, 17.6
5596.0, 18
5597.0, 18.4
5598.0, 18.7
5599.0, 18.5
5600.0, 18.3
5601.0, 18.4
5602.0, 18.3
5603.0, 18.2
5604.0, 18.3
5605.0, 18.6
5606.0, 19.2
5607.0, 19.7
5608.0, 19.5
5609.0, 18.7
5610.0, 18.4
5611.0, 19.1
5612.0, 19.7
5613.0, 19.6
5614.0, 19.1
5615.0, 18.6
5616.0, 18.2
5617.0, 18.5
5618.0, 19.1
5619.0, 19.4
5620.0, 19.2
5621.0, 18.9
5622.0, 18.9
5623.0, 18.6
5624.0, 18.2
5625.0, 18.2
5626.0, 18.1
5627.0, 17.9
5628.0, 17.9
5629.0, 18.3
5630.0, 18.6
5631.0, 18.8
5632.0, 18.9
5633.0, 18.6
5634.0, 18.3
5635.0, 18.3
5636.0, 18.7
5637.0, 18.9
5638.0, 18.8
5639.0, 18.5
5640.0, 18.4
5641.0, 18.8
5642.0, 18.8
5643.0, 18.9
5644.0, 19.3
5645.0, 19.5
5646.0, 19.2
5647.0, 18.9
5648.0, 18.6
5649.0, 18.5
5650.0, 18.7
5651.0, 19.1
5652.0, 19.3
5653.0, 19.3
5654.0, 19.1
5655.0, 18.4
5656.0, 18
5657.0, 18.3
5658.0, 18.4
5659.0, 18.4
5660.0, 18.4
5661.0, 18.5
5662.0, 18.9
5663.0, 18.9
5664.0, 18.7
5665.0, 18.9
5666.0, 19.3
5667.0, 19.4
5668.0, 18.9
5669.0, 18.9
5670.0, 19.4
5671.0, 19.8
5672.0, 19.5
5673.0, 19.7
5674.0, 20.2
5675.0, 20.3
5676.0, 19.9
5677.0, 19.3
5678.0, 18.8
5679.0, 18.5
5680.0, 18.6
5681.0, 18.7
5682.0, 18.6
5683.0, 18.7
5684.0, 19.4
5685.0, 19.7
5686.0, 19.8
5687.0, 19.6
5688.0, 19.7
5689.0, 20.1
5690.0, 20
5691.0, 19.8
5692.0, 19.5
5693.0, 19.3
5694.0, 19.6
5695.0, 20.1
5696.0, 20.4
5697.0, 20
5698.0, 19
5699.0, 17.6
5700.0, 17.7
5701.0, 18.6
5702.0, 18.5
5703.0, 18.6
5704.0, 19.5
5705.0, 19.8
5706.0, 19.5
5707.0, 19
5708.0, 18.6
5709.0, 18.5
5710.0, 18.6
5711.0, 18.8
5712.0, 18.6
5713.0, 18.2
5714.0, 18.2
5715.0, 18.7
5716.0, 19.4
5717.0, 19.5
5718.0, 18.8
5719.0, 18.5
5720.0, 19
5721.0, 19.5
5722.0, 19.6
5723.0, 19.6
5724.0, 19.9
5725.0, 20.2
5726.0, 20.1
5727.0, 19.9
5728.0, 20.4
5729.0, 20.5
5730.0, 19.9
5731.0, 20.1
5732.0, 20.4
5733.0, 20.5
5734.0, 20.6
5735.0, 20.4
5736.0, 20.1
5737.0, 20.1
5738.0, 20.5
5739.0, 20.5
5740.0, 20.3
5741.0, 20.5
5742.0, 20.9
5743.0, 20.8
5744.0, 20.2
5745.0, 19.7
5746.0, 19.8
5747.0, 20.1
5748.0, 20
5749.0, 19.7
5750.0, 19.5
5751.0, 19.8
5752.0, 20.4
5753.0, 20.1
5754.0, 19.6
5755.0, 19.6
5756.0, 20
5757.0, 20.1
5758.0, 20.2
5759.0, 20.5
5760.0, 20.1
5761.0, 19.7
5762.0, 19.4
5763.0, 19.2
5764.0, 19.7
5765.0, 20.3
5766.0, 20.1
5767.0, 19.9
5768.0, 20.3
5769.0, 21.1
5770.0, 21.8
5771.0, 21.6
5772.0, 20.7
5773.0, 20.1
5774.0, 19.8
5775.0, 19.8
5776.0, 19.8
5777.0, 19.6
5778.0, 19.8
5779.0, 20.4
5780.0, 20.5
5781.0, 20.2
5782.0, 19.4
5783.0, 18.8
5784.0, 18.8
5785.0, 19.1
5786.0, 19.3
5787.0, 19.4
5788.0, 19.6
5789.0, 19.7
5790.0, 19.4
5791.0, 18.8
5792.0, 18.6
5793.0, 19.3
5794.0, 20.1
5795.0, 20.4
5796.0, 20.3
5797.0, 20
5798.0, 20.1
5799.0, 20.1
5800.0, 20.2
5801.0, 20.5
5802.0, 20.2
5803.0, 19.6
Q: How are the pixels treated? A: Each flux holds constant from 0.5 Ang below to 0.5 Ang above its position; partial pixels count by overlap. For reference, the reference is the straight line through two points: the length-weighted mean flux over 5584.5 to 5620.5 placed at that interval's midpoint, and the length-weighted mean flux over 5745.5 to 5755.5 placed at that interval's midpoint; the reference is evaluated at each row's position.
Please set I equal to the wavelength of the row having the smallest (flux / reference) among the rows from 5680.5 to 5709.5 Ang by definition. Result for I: 5699.0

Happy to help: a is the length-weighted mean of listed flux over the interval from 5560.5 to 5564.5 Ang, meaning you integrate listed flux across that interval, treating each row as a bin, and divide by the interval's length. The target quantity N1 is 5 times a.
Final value 95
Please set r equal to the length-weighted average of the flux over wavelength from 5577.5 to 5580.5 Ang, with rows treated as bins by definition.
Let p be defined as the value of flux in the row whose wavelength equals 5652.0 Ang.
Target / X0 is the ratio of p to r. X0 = 1.04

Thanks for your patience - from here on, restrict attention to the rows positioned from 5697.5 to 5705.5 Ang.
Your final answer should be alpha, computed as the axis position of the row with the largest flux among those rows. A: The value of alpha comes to 5705.0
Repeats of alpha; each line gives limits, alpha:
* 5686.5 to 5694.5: 5689.0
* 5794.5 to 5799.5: 5795.0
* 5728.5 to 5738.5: 5734.0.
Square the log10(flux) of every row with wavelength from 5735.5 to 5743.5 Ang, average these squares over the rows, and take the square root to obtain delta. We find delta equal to 1.31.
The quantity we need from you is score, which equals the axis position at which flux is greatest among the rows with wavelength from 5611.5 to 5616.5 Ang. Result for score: 5612.0 Ang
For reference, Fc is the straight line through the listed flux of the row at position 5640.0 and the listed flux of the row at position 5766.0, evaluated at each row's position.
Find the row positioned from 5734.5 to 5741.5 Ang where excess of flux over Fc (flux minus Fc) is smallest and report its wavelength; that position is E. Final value 5737.0 Ang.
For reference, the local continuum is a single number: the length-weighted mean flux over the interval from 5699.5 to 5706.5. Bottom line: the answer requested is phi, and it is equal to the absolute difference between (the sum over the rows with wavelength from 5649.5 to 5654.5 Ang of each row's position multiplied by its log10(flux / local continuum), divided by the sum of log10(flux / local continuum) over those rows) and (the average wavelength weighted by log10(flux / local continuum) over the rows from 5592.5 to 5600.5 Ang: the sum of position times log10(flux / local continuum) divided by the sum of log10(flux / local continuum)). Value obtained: 57.5 Ang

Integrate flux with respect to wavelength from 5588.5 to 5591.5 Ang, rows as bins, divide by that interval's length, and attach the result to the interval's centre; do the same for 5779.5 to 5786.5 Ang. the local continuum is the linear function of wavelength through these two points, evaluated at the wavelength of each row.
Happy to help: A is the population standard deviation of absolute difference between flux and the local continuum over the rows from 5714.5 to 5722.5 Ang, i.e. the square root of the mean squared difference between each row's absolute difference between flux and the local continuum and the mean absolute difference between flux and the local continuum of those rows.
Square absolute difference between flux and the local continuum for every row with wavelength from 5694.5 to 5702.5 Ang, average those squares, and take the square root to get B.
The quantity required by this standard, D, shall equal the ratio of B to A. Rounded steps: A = 0.211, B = 1.1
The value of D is 5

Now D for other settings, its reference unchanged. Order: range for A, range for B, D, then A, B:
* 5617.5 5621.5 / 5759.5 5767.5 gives 3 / 0.185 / 0.6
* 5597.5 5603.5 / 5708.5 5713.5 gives 2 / 0.176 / 0.4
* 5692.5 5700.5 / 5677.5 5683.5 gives 0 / 0.422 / 0.1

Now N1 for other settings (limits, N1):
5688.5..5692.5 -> 99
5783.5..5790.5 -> 97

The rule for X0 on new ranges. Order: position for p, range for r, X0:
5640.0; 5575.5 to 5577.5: 0.95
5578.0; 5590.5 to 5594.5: 1.07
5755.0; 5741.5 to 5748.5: 0.97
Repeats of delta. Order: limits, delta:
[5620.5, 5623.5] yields 1.27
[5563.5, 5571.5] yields 1.28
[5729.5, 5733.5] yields 1.31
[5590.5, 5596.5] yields 1.25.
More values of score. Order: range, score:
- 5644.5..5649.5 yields 5645.0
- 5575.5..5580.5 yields 5577.0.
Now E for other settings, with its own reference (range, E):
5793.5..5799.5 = 5797.0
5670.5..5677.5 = 5677.0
